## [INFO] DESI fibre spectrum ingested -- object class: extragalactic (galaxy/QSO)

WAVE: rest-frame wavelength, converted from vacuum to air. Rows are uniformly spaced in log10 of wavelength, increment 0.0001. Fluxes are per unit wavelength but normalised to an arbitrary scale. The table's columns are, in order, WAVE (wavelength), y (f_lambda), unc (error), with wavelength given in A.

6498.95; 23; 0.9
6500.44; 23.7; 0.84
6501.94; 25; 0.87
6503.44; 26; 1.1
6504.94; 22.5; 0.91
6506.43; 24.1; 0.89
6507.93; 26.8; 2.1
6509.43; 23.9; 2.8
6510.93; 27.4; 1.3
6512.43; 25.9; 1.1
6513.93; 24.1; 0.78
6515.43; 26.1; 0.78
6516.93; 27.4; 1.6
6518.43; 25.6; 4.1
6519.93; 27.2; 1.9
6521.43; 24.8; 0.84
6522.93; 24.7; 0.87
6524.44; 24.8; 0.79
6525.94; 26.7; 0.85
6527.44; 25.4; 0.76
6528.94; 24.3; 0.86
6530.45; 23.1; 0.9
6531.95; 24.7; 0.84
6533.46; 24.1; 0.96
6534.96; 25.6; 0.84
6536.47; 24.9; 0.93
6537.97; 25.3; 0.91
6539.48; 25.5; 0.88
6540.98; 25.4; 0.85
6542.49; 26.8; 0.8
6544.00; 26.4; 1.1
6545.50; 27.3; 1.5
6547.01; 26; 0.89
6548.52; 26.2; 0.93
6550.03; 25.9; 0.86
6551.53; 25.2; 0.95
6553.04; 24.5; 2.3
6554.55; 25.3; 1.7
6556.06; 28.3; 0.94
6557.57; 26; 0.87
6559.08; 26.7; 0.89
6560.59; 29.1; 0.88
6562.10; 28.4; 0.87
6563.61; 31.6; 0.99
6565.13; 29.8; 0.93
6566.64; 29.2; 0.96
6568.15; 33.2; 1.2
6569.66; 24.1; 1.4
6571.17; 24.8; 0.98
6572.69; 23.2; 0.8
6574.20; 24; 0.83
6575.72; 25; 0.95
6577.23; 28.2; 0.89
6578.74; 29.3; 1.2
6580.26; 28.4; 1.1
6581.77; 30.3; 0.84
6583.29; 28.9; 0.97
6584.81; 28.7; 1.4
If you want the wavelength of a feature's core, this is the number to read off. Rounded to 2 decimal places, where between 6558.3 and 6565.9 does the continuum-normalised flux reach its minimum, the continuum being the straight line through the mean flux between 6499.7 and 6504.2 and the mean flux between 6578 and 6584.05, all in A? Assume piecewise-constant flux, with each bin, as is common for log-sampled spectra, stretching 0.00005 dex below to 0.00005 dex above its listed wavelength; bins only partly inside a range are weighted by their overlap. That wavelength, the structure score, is 6559.08 A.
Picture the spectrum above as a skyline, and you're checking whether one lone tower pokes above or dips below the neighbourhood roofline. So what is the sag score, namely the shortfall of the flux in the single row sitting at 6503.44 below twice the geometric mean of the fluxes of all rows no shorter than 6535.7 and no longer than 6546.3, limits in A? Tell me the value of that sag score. 25.9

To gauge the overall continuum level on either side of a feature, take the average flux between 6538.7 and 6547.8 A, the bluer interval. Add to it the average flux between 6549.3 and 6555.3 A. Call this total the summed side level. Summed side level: 51.5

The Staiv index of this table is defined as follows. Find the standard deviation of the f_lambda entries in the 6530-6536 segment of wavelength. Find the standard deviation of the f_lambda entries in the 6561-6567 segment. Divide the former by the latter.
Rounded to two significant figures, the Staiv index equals 0.77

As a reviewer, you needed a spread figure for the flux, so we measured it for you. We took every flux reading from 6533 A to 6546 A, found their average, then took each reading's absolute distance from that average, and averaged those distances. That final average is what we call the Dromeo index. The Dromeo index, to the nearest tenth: 0.8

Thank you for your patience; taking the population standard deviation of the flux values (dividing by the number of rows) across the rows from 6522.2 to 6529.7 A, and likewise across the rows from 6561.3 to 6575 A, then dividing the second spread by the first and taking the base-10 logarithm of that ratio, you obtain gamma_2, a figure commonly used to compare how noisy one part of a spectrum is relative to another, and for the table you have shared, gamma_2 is 0.62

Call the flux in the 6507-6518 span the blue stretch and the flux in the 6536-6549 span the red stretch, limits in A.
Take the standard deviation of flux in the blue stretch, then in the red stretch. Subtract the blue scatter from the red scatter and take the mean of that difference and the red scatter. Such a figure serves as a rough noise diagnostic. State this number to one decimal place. 0.1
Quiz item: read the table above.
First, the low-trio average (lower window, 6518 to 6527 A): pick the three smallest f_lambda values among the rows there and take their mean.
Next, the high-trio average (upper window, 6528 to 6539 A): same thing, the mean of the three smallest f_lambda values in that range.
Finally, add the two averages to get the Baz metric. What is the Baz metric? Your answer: 48.6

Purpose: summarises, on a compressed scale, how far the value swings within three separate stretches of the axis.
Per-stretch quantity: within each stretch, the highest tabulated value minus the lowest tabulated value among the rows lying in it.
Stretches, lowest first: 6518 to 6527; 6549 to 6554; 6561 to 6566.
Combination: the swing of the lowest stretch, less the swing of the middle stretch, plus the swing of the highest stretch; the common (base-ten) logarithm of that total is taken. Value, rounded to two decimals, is 0.63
